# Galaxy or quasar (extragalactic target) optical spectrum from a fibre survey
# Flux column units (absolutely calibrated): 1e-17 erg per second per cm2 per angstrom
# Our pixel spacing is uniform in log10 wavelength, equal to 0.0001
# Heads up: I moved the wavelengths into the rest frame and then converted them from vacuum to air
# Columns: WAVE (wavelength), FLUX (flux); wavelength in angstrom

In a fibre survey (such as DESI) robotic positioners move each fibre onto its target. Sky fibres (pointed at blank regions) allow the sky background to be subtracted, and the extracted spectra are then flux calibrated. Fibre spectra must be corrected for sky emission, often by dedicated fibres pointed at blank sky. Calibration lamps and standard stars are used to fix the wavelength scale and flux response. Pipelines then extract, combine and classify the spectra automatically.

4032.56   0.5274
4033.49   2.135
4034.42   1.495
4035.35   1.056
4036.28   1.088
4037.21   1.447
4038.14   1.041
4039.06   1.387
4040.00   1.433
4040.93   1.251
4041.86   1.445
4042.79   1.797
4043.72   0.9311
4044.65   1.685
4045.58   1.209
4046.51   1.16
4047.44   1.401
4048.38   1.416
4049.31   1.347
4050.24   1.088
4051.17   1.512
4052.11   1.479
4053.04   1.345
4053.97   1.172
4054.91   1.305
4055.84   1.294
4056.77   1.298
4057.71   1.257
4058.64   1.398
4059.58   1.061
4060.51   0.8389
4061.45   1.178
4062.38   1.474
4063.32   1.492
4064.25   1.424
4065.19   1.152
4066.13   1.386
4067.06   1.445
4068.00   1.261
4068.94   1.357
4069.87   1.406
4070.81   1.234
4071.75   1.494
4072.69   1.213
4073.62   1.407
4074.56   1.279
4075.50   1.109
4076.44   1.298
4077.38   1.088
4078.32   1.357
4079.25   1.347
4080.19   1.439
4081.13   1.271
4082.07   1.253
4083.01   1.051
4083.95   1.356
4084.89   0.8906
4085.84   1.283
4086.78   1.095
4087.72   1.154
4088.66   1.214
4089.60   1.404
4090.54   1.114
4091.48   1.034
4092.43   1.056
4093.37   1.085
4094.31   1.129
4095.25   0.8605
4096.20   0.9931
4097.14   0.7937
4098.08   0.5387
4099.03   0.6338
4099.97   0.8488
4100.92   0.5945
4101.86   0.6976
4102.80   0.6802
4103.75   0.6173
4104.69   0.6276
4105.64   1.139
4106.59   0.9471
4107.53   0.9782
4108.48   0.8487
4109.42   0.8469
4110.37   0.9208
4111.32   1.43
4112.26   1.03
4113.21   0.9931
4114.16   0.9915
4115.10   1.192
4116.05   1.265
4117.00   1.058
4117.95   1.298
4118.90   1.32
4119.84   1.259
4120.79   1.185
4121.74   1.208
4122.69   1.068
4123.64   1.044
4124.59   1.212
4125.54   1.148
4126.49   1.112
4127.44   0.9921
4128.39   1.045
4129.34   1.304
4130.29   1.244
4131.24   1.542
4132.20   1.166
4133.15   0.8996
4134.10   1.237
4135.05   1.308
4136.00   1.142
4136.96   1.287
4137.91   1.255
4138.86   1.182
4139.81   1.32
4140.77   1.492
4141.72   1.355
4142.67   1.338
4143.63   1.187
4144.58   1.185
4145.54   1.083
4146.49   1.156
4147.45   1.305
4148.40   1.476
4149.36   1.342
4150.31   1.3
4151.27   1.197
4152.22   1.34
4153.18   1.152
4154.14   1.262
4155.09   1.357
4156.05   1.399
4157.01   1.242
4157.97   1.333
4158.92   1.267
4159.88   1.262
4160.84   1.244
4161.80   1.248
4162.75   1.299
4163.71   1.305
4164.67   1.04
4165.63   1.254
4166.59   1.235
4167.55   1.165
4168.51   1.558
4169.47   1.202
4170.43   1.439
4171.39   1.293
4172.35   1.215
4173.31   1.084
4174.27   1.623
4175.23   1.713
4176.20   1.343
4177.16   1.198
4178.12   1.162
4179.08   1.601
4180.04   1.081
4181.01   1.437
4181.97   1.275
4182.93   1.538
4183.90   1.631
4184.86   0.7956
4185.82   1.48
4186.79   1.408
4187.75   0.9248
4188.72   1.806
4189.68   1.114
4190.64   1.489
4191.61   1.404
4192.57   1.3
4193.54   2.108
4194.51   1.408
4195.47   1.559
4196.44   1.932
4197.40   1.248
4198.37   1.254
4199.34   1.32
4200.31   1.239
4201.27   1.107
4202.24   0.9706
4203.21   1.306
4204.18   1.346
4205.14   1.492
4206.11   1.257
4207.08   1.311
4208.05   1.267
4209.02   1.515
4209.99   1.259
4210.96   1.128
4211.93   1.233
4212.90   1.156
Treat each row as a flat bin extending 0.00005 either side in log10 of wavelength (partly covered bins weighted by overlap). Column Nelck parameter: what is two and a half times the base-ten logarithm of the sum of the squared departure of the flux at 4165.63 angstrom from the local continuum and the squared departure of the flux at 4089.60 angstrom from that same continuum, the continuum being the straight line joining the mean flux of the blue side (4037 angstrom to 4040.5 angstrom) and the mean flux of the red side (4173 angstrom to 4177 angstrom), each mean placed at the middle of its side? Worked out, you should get -3.7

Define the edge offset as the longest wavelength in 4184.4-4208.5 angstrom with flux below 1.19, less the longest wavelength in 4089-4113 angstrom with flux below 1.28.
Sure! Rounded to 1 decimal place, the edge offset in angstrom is 90.0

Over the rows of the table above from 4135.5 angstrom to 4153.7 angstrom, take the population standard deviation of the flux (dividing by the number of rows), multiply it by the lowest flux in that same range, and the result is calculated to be 0.12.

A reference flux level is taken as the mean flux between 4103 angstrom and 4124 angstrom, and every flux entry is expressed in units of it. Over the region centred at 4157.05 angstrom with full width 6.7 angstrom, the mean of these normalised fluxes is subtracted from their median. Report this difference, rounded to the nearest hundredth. -0.03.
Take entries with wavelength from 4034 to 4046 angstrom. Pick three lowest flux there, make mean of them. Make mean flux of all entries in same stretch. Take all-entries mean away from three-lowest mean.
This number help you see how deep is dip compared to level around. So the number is -0.32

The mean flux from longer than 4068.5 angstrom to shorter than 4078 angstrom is 1.29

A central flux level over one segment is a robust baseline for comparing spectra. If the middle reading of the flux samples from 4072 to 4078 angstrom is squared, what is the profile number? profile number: 1.55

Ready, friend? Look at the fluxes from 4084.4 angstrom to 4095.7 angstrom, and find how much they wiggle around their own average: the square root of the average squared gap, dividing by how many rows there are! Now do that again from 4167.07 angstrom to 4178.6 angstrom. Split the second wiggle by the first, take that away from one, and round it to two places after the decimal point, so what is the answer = -0.36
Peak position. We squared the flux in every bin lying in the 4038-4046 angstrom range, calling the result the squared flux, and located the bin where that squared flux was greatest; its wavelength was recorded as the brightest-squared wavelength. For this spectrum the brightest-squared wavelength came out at 4042.79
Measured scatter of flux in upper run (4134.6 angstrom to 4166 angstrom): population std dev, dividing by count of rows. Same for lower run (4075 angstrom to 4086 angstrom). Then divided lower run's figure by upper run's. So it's 1.6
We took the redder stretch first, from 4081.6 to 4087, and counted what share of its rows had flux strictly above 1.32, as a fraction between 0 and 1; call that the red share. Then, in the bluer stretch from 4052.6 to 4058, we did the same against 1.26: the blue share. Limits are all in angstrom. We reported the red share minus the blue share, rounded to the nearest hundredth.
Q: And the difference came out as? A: -0.50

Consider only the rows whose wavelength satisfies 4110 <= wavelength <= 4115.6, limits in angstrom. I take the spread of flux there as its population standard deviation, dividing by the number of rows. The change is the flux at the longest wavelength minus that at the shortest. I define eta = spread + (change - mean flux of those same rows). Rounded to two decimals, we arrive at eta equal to -0.65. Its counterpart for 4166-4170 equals -1.17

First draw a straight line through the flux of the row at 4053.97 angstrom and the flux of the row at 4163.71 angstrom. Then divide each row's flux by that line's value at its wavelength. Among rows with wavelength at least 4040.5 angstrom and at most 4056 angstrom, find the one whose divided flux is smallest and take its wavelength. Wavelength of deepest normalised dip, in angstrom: 4043.72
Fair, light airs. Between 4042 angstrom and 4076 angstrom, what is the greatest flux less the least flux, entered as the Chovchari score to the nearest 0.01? 0.96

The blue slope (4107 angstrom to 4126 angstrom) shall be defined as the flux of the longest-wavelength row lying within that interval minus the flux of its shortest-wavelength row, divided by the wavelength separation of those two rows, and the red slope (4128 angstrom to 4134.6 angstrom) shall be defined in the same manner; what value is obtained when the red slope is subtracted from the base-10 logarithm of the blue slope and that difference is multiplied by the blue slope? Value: -0.019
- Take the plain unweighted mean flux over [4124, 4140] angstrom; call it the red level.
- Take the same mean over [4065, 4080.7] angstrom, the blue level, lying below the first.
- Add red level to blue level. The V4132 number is 2.51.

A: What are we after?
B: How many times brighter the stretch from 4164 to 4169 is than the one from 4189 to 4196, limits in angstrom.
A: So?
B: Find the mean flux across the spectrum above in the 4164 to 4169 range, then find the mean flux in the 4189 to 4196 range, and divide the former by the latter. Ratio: 0.84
